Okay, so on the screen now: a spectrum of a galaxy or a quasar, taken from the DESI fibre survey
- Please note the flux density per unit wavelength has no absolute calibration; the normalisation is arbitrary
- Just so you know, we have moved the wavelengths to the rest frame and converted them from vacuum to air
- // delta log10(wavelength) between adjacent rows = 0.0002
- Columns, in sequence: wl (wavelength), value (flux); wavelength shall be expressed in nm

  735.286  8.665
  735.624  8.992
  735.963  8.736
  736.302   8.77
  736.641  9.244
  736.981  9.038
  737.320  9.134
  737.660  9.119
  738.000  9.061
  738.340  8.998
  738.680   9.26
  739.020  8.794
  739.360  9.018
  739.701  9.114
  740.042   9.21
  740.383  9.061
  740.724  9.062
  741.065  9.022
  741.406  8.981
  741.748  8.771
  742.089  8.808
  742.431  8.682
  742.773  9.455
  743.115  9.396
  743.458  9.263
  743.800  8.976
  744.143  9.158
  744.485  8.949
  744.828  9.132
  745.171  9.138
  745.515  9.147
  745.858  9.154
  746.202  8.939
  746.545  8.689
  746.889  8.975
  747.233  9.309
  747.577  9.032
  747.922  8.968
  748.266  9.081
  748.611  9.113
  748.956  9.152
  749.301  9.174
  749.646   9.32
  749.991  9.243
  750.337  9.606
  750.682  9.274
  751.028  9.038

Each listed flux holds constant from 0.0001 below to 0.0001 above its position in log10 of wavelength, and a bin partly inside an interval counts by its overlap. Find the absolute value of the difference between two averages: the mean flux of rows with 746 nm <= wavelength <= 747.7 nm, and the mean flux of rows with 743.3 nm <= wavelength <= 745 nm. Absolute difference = 0.11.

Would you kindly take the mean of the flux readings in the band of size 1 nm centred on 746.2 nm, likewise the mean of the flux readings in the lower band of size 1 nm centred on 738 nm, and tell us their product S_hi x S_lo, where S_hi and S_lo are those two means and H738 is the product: 80.9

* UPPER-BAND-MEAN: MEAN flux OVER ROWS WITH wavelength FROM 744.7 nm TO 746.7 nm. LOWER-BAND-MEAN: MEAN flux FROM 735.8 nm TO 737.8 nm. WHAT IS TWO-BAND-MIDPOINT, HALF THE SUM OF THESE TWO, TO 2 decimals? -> 9.02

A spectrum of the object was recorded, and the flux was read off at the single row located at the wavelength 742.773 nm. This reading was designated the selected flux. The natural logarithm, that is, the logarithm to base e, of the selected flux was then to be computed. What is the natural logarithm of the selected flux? 2.25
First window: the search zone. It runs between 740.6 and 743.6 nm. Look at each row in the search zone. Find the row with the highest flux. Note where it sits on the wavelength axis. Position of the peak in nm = 742.773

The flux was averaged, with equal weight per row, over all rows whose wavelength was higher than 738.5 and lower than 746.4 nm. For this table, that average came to 9.06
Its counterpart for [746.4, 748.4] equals 9.01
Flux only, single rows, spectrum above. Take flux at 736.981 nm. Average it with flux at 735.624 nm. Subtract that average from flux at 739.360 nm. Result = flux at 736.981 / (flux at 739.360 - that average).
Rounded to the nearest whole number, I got 3013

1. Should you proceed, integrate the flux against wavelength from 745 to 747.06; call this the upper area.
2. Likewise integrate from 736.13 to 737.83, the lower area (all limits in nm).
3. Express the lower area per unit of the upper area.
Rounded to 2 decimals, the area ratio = 0.83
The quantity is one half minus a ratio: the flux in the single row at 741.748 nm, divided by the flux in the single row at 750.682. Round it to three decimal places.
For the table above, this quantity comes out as -0.446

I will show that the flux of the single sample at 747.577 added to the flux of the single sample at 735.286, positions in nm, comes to 17.70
